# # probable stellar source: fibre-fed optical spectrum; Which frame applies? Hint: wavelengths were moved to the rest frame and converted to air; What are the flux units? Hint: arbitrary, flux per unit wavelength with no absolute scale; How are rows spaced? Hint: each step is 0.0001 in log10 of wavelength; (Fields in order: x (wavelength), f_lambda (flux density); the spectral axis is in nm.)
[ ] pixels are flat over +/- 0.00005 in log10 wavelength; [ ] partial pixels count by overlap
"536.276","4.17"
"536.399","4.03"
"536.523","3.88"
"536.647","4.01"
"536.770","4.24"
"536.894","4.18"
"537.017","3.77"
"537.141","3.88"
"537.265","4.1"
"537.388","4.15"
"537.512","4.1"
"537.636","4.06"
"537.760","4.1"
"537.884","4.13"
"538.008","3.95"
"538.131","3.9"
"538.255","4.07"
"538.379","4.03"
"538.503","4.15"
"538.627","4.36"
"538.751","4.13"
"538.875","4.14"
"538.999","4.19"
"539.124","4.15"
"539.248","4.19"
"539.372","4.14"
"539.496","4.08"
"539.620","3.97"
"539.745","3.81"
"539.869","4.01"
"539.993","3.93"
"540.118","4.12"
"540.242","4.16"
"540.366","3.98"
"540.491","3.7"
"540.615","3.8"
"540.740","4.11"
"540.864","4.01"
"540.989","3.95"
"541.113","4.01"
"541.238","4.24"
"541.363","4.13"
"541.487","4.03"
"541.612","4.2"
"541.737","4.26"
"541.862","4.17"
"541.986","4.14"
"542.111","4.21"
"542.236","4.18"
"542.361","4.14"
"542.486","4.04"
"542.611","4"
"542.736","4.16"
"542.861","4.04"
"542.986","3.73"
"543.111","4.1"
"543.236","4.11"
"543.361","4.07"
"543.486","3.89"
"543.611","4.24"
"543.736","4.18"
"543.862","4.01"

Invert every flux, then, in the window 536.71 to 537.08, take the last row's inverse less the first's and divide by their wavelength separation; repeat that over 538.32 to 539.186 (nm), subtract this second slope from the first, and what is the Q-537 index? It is 0.13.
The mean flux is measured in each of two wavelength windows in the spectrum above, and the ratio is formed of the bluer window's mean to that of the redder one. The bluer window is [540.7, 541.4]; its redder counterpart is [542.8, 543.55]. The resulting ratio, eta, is 1.02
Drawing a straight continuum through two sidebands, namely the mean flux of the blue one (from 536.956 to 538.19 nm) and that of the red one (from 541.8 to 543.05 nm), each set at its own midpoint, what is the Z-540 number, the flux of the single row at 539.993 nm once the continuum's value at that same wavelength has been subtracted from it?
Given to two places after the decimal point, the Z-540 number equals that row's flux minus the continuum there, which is -0.12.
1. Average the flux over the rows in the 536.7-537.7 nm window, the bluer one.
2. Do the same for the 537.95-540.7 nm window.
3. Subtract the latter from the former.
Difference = 0.016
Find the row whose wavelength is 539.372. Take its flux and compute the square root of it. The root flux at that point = 2.035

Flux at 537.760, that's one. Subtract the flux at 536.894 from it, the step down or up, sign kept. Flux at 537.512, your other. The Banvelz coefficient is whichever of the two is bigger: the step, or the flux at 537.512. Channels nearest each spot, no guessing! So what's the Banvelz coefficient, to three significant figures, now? 4.10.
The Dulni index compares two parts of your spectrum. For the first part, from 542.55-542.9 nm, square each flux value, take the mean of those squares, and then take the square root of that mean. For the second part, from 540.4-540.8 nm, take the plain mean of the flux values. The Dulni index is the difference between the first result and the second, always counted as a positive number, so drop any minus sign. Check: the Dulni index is 0.20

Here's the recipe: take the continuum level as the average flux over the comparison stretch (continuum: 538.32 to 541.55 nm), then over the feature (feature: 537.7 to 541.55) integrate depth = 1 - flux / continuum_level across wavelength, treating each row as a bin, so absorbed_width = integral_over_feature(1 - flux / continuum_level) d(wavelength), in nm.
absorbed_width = 0.004 nm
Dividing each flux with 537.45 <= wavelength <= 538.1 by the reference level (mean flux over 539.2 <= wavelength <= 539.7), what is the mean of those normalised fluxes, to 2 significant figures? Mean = 0.99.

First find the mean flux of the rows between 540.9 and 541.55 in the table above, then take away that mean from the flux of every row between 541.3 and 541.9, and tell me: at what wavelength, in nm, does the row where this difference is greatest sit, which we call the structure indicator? 541.737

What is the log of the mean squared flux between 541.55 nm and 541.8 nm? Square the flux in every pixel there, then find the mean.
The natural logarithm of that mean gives 2.88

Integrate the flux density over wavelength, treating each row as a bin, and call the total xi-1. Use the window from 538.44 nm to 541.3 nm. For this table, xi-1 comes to 11.6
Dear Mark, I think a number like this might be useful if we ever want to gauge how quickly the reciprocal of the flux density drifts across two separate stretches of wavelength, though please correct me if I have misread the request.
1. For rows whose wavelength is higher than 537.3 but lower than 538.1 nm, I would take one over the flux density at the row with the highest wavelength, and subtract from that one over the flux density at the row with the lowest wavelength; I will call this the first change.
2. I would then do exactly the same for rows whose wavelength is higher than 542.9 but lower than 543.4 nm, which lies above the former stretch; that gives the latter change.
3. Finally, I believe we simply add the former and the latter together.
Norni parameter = -0.010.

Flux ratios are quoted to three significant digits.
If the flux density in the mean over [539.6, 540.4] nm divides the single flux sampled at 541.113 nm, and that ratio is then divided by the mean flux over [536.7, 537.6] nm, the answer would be 0.247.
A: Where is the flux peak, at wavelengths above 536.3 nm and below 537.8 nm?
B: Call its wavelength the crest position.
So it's 536.770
